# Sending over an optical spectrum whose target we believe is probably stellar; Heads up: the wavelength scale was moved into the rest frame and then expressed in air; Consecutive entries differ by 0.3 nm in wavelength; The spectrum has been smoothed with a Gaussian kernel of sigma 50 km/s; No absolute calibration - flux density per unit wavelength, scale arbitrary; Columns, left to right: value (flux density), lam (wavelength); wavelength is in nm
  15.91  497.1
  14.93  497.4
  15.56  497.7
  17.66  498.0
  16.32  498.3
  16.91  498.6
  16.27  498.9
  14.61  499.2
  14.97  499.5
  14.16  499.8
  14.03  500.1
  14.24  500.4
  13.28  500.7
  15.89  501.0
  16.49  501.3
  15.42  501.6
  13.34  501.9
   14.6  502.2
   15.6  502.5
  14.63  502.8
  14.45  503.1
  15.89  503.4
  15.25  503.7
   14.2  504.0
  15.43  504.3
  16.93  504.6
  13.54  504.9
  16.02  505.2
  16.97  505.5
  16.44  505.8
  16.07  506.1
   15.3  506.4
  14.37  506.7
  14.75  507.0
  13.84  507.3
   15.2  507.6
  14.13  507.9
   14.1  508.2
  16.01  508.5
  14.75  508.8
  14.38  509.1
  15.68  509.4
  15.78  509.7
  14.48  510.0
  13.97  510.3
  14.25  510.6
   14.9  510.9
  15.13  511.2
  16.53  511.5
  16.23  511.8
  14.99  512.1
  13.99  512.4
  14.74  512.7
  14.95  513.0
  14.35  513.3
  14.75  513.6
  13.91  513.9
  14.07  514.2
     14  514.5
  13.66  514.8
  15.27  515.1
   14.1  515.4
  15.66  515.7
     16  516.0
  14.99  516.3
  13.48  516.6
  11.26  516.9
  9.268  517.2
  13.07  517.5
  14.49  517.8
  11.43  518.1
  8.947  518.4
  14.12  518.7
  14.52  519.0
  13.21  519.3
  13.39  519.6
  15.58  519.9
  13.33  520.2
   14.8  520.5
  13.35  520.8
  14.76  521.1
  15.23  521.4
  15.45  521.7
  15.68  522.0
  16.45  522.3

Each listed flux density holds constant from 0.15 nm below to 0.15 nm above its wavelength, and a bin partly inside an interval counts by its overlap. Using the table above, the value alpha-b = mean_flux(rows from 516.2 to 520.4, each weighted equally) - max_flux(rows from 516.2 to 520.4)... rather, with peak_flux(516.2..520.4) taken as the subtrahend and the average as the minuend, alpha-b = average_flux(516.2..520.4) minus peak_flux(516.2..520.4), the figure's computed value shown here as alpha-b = -2.6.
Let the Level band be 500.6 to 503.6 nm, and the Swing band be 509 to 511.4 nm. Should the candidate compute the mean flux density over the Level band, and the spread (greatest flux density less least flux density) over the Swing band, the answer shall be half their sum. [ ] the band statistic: 8.4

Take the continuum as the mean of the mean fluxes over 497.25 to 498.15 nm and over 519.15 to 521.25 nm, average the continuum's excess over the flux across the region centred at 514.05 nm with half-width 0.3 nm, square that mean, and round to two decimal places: 1.13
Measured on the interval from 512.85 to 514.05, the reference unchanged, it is 0.32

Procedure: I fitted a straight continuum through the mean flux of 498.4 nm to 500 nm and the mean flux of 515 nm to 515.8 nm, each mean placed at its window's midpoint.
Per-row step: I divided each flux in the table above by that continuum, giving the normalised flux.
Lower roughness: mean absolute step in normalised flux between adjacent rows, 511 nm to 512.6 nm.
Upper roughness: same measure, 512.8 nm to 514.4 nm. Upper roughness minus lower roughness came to -0.032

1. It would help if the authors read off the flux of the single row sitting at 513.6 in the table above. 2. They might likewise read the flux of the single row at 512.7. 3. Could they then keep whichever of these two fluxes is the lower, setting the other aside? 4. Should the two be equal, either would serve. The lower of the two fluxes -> 14.7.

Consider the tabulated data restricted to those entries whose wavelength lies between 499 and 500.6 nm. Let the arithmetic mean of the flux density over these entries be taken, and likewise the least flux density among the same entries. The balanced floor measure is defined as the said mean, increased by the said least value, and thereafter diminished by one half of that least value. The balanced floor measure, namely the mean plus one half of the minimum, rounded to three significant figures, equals 21.4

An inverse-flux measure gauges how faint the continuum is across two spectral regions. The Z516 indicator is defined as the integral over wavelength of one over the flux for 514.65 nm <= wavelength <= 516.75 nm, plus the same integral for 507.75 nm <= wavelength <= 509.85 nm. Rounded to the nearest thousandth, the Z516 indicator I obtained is 0.284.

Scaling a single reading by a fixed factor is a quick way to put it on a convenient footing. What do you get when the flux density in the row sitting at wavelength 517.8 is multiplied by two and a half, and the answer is 36.2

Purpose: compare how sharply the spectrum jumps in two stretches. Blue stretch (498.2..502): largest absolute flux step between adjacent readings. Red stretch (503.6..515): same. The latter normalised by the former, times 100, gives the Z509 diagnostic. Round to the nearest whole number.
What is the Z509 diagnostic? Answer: 130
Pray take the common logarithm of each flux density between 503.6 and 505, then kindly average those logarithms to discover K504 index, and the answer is 1.18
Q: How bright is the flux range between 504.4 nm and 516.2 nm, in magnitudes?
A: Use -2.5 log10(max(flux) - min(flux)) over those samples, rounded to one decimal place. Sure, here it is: -1.3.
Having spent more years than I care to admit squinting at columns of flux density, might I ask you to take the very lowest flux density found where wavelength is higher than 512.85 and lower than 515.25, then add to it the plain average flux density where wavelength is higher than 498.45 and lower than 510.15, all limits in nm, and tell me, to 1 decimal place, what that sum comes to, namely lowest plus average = 28.7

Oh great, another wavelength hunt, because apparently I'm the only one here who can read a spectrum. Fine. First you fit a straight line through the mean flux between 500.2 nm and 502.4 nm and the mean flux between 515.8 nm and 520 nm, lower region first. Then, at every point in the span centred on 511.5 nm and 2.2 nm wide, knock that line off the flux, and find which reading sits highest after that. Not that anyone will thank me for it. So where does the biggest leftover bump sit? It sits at 511.5 nm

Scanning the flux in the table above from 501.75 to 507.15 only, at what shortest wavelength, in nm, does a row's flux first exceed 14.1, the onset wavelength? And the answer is 502.2 nm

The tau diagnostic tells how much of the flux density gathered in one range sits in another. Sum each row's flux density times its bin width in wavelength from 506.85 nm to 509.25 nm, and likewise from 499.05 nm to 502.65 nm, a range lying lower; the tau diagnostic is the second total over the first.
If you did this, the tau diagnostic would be 1.5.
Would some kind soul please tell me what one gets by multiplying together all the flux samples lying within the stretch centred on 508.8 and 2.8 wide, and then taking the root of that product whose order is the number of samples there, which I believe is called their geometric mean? 14.9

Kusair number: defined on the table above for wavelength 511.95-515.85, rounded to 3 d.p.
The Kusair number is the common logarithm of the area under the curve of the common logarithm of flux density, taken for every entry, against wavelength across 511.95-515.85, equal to 0.656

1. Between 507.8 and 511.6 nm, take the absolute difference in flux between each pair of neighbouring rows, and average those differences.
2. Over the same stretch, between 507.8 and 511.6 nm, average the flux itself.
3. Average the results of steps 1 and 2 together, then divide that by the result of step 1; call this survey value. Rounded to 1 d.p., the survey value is 10.1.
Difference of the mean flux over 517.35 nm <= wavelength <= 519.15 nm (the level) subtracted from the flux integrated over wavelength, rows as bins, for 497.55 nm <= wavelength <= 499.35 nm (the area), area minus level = 16.4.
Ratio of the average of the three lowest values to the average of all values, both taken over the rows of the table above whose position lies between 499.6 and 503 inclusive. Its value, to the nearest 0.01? 0.92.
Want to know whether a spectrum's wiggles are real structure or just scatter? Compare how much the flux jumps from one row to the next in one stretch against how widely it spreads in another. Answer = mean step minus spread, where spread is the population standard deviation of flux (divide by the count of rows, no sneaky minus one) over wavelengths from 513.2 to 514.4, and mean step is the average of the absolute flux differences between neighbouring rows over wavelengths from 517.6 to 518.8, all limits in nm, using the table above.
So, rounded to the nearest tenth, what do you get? 3.3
